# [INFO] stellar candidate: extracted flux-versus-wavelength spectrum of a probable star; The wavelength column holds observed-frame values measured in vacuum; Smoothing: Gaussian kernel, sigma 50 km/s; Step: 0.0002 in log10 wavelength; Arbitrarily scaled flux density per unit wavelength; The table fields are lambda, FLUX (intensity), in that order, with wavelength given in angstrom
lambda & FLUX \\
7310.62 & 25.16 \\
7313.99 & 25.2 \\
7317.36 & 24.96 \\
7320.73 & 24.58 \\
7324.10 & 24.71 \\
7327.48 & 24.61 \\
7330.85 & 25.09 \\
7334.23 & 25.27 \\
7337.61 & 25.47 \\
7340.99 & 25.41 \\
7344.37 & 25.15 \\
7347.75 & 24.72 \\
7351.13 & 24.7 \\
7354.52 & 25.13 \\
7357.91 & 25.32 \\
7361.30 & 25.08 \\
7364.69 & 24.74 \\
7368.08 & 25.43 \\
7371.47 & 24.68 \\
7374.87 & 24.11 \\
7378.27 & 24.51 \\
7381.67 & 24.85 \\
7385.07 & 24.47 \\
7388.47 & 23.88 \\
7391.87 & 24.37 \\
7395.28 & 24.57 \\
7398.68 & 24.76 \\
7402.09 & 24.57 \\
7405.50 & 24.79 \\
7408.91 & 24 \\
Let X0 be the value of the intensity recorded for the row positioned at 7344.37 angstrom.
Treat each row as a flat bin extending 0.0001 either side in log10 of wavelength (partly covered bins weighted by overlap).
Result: 25.15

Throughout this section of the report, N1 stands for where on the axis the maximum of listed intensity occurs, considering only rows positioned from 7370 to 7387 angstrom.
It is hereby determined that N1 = 7381.67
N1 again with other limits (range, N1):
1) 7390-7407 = 7405.50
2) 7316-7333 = 7330.85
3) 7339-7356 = 7340.99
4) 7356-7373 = 7368.08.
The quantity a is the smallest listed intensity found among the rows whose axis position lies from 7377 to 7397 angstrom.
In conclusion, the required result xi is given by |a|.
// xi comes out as 23.9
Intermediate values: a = 23.88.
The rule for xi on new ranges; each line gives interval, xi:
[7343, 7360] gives 24.7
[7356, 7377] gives 24.1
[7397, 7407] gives 24.6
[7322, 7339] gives 24.6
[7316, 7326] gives 24.6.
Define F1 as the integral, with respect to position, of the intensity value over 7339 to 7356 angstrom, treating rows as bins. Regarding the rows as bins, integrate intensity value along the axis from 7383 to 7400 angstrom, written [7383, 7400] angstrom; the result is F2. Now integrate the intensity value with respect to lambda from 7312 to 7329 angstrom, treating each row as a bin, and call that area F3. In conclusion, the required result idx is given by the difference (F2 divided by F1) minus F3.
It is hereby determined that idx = -421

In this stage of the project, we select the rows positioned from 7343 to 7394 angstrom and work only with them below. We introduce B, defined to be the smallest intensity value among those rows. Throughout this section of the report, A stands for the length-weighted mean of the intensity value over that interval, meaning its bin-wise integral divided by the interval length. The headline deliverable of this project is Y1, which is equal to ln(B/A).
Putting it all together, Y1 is -0.035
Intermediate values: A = 24.7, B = 23.88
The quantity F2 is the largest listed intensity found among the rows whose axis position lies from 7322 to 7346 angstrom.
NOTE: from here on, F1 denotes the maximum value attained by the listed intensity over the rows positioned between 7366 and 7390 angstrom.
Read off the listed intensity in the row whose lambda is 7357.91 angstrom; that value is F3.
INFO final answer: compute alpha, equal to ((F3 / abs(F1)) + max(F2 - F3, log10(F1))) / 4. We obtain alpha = 0.600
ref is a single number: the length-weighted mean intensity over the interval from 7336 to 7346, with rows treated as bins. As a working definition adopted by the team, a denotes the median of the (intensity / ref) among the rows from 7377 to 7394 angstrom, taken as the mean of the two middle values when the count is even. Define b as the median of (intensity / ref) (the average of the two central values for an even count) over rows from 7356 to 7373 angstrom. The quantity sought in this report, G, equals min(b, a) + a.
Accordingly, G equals 1.93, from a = 0.965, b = 0.989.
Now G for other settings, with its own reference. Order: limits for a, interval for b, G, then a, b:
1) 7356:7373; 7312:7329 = 1.96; 0.989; 0.975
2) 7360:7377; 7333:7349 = 1.95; 0.976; 0.997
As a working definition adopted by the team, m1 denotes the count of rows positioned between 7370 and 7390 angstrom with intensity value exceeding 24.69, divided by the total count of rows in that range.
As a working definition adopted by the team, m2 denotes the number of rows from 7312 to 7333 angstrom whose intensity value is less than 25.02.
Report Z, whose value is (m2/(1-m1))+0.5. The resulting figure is 5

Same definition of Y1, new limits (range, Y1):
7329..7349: -0.019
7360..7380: -0.026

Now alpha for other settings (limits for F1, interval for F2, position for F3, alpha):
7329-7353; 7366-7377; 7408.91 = 0.593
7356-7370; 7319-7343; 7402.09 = 0.593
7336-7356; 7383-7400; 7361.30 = 0.598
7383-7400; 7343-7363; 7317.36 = 0.600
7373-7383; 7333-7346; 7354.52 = 0.602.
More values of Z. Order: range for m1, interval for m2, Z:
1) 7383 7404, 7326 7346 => 2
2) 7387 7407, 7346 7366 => 5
